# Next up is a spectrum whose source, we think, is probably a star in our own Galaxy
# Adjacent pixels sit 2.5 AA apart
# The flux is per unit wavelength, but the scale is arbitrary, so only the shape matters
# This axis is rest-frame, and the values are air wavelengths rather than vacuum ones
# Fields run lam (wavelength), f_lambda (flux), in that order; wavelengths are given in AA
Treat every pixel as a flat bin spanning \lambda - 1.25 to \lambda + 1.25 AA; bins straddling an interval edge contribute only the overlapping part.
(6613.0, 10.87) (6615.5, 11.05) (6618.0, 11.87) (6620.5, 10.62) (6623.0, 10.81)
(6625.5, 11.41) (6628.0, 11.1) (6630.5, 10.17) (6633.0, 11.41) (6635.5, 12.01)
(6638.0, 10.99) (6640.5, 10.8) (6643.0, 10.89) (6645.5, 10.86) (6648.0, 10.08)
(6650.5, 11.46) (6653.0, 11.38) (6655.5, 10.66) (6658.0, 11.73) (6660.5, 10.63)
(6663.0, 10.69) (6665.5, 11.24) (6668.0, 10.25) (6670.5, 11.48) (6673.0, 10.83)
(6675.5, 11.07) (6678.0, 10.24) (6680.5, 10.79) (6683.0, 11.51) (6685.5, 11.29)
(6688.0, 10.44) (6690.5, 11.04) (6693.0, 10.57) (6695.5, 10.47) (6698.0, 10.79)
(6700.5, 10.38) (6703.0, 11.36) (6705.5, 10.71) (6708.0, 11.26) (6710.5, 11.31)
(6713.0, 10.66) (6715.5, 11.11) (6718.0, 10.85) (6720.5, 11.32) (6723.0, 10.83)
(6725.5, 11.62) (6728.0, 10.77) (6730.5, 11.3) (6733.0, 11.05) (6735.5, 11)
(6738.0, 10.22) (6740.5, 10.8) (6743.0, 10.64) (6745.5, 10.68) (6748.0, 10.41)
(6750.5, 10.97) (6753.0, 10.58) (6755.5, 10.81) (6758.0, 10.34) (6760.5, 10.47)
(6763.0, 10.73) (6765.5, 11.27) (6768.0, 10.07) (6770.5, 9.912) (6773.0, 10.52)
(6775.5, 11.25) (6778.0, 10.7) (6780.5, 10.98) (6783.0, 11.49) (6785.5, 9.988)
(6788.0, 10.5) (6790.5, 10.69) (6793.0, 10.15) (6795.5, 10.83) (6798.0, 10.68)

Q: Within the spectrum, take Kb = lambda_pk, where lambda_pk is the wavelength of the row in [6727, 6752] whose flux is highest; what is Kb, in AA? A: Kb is 6730.5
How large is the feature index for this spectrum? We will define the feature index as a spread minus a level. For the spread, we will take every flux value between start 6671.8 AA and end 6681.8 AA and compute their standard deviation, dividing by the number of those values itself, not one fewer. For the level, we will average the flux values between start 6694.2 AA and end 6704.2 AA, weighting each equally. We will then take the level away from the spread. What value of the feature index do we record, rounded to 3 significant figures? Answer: -10.4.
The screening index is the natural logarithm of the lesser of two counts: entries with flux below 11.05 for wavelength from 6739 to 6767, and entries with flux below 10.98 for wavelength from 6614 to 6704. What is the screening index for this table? 2.3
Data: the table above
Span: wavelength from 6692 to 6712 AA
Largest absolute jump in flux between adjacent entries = 1.0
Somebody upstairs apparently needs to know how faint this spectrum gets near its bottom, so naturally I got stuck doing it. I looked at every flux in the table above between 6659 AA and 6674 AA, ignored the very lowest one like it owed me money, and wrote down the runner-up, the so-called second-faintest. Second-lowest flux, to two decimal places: 10.63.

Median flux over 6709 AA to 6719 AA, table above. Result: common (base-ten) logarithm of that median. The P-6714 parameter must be 1.04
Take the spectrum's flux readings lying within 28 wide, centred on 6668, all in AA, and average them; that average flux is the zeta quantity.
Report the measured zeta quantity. 10.9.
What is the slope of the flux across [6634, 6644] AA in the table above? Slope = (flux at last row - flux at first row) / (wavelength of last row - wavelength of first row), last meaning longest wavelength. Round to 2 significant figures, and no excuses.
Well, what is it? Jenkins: -0.15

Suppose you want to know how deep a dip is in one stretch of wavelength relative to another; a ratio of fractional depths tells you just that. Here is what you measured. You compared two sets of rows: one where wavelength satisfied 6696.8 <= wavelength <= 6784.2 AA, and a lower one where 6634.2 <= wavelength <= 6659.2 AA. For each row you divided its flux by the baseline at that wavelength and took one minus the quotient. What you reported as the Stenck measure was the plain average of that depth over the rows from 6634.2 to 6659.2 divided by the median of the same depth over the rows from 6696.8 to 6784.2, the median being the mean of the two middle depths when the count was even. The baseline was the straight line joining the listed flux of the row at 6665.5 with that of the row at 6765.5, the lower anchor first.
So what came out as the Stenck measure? 0.32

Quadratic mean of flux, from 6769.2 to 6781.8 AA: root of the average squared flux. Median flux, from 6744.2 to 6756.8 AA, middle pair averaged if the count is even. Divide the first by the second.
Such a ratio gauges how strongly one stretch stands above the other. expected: 1.000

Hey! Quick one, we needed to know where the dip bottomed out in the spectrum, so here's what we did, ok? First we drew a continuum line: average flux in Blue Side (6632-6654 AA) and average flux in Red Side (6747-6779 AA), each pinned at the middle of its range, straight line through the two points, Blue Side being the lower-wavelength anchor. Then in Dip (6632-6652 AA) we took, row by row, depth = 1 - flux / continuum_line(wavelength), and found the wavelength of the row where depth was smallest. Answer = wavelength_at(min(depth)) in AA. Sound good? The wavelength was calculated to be 6635.5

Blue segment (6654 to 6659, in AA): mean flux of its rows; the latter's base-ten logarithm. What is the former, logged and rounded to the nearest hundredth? 1.05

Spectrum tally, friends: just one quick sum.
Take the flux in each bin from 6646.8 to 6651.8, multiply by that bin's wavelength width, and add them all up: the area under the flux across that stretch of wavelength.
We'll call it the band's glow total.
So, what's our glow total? 53.9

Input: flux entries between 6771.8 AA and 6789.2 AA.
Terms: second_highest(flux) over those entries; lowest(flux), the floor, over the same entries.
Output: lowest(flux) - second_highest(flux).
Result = -1.26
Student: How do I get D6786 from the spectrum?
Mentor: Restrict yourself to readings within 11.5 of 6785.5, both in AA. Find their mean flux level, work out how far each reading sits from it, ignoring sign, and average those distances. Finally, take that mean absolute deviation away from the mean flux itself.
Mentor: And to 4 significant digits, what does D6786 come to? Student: 10.37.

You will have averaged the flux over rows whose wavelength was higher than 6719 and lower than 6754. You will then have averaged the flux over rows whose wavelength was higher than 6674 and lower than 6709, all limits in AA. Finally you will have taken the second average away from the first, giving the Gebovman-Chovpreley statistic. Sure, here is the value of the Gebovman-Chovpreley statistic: 0.02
